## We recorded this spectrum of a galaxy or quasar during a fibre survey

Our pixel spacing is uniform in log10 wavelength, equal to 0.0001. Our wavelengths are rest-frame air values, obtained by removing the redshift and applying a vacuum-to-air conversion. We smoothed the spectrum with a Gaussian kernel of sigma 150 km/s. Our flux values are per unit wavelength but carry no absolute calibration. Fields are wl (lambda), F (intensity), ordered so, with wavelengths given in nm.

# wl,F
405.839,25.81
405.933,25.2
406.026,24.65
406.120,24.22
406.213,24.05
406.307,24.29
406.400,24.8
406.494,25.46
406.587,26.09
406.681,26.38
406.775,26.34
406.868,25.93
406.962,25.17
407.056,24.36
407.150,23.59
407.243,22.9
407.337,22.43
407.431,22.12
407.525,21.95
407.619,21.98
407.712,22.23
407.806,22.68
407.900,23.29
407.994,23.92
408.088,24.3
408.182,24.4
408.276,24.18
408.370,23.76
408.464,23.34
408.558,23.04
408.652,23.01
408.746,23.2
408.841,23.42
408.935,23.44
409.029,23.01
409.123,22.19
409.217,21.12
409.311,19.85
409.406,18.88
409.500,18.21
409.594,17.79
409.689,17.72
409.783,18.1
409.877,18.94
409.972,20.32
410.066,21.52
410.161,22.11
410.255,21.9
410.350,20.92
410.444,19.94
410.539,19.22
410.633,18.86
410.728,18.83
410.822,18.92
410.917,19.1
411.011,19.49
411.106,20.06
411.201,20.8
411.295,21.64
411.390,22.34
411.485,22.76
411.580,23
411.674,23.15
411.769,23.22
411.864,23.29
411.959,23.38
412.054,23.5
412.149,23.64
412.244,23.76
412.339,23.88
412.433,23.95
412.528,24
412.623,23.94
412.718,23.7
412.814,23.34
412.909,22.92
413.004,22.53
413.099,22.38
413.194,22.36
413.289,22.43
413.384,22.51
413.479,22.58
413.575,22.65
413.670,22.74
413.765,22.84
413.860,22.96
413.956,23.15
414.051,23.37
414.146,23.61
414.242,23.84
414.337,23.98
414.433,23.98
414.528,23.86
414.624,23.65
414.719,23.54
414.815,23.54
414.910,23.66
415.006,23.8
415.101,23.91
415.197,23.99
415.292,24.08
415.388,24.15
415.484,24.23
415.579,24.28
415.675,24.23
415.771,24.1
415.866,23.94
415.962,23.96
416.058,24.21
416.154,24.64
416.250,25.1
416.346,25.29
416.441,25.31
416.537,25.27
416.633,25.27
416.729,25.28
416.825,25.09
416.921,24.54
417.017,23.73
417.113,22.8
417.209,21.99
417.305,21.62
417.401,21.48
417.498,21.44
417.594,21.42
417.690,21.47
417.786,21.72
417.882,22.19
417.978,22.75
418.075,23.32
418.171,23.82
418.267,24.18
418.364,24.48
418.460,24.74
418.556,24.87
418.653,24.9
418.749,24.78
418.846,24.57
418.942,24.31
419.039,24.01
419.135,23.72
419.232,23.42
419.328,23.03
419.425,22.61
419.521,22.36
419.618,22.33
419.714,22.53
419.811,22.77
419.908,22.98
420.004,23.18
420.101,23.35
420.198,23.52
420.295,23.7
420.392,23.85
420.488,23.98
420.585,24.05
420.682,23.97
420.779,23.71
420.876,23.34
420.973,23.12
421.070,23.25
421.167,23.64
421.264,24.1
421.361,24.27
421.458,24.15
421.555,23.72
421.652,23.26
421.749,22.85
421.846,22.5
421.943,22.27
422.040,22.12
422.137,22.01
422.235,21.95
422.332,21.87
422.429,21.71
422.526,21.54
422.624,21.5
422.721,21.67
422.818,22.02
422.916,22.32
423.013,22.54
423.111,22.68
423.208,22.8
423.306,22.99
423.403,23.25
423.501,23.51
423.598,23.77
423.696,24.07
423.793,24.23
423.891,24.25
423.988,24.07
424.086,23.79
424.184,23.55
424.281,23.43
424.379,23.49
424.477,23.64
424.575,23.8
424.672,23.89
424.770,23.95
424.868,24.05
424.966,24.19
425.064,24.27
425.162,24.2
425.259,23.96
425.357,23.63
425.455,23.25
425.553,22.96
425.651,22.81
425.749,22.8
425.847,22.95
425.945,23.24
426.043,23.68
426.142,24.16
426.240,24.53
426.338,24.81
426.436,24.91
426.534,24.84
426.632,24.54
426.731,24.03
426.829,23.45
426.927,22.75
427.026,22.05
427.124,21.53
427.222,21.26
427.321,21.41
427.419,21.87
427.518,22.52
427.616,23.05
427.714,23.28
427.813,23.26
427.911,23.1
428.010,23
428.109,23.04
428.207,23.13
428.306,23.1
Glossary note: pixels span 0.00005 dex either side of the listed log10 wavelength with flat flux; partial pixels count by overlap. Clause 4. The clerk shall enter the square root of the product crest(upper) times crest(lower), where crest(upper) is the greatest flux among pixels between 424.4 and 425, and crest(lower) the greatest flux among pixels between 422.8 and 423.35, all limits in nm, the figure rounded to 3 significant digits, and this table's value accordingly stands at 23.6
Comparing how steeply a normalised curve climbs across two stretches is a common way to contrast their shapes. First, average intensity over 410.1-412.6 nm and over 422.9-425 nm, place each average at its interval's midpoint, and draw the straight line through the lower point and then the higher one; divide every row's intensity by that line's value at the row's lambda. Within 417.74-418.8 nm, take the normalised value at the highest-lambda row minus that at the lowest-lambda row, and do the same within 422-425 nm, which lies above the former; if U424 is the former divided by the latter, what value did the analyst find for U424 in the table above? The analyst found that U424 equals 1.8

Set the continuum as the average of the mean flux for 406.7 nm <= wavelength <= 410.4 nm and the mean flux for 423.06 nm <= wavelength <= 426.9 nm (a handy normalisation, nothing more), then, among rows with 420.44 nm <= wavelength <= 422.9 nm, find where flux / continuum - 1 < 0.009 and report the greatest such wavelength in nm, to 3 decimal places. 422.818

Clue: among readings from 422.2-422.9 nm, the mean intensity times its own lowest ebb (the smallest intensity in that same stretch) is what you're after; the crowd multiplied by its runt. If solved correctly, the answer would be 468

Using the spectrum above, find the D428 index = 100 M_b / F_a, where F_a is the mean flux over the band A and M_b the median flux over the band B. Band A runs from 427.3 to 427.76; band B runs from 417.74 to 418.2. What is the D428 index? 101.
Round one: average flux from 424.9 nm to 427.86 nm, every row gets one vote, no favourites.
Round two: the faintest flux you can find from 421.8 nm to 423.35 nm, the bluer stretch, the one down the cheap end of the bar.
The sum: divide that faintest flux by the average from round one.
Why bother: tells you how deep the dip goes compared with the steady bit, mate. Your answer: 0.921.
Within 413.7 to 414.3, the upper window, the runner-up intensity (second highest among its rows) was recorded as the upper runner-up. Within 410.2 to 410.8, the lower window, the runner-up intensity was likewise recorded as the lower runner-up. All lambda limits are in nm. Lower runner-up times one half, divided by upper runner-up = 0.44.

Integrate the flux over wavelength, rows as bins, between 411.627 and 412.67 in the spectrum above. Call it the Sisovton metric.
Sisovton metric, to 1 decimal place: 24.6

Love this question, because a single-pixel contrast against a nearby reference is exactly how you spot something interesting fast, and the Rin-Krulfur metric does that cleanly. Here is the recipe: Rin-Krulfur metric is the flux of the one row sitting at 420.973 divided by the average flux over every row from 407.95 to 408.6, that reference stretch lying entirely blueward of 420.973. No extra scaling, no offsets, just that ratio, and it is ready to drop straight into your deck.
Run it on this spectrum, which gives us 0.97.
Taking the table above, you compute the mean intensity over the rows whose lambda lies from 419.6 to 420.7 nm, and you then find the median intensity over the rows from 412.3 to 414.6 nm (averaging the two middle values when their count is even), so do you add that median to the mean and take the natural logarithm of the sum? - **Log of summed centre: 3.84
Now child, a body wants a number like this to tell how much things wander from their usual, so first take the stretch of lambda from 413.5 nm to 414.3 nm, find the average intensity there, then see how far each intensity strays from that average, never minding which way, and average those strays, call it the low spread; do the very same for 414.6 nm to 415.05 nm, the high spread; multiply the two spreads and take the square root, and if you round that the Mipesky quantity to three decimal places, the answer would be 0.165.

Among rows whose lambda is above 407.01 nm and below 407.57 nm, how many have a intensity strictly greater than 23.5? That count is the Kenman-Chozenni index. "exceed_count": 2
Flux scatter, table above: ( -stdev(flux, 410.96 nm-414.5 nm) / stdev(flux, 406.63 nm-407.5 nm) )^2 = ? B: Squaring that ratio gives 0.4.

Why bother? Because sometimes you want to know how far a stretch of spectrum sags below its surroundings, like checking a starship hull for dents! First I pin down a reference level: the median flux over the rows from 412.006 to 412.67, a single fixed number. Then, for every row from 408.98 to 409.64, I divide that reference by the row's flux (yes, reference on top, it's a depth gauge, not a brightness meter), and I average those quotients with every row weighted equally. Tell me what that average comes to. 1.20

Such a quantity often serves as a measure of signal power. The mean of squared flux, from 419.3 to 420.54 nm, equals 534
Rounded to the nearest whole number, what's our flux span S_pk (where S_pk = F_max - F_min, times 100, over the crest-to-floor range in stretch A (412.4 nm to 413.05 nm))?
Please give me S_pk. 147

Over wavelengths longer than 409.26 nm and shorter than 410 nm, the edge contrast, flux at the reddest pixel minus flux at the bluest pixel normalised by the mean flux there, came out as 0.025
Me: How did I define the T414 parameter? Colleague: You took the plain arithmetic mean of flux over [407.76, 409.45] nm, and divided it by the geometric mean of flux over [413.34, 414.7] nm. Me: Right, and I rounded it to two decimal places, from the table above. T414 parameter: 0.98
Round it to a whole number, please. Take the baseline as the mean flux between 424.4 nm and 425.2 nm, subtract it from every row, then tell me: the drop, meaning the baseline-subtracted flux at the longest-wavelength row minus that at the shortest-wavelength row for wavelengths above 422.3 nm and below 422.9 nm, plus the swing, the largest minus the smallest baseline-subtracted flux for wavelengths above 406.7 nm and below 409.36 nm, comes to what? 7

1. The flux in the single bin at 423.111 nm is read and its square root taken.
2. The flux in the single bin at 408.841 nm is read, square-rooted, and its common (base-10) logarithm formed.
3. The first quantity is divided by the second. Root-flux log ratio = 6.95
